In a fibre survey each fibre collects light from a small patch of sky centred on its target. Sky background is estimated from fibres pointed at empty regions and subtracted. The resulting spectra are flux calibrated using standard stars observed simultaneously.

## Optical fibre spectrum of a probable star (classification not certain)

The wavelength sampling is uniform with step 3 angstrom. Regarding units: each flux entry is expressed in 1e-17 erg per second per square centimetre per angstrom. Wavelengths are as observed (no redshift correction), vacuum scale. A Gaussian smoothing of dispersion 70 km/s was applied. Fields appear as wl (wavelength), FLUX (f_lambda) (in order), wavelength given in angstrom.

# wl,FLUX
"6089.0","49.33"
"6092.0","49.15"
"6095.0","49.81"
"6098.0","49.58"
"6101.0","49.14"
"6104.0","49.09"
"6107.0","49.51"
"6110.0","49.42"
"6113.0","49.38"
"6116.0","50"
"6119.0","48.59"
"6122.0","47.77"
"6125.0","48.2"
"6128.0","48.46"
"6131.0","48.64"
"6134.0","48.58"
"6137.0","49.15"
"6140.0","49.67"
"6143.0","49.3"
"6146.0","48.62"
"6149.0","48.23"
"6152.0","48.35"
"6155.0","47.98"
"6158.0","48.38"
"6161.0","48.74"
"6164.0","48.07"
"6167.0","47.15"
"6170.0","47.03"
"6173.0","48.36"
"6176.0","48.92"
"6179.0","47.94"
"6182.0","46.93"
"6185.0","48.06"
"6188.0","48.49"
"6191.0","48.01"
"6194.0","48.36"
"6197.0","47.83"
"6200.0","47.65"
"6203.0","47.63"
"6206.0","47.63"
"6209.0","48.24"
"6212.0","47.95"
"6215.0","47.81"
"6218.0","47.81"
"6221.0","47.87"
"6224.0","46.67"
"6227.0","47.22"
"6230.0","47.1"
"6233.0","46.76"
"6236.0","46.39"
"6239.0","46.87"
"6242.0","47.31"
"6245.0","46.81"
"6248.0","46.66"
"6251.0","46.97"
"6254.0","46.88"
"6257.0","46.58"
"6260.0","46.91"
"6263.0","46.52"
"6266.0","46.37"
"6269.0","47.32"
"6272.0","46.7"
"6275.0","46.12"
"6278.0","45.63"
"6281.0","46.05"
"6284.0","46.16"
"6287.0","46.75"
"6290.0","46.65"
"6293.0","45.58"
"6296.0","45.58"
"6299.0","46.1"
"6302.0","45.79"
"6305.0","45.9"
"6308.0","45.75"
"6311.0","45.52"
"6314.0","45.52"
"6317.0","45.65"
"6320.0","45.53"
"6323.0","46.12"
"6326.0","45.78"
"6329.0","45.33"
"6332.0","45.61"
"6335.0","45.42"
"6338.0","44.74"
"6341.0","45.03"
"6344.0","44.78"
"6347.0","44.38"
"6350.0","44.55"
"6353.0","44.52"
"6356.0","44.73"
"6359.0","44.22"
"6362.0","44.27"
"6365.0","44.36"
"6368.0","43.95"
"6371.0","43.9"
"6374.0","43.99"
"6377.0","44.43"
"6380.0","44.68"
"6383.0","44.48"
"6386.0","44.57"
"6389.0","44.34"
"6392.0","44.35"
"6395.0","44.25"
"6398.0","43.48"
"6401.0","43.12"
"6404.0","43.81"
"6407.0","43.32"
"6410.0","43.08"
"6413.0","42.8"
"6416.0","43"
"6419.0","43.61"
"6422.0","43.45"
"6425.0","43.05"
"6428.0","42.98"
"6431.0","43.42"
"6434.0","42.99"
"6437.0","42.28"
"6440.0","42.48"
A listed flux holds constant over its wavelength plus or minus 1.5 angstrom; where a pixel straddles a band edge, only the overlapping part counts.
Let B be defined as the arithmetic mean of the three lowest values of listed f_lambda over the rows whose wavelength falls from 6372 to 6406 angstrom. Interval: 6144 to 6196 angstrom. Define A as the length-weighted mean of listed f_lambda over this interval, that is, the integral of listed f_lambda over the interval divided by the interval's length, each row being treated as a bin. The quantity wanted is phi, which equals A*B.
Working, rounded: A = 48.1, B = 43.5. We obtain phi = 2091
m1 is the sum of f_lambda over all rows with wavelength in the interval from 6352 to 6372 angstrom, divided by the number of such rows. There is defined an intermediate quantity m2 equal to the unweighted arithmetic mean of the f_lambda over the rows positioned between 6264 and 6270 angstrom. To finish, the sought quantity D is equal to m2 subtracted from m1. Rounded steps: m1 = 44.3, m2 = 46.8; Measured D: -2.6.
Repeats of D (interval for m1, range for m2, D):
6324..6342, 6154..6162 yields -3.0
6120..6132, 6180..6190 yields 0.4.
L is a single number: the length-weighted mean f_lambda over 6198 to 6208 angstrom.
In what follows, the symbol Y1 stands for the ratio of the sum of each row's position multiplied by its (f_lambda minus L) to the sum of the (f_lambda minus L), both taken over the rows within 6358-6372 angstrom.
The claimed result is 6365.2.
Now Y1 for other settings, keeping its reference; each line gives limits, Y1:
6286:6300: 6293.9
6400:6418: 6408.7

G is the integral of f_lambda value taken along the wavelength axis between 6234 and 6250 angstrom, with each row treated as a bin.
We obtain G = 749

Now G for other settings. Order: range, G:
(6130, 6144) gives 687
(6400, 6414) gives 605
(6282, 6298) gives 738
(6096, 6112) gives 790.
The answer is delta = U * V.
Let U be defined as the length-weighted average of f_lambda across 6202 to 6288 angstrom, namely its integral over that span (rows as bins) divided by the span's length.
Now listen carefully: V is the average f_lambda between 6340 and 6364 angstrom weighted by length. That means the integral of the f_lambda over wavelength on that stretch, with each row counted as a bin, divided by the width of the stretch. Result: 2092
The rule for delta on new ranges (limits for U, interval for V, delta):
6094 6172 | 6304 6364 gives 2200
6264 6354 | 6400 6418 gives 1975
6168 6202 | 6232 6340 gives 2214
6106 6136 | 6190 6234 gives 2327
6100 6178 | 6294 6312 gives 2226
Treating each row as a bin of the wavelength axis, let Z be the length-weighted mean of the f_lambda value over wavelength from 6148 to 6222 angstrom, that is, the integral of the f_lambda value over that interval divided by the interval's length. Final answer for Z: 48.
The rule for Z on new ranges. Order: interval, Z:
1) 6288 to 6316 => 46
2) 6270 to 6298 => 46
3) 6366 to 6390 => 44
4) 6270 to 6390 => 45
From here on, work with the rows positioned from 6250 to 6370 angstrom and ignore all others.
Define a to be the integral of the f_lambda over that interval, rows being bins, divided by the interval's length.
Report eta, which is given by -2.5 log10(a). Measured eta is -4.15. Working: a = 45.6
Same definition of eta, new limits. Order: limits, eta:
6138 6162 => -4.22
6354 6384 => -4.12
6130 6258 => -4.20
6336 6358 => -4.13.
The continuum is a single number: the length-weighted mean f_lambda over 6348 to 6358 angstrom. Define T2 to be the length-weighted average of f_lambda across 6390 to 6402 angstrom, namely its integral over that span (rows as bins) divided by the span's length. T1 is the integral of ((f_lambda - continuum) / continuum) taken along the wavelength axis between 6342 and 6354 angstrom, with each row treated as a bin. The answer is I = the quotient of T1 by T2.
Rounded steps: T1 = 0.0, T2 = 43.9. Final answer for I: 0.000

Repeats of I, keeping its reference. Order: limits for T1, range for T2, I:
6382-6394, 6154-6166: -0.001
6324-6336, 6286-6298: 0.006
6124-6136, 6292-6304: 0.023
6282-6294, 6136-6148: 0.010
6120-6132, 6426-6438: 0.023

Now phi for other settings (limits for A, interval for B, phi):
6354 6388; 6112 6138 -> 2134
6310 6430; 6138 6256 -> 2066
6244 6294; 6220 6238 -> 2168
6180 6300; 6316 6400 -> 2059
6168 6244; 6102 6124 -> 2309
